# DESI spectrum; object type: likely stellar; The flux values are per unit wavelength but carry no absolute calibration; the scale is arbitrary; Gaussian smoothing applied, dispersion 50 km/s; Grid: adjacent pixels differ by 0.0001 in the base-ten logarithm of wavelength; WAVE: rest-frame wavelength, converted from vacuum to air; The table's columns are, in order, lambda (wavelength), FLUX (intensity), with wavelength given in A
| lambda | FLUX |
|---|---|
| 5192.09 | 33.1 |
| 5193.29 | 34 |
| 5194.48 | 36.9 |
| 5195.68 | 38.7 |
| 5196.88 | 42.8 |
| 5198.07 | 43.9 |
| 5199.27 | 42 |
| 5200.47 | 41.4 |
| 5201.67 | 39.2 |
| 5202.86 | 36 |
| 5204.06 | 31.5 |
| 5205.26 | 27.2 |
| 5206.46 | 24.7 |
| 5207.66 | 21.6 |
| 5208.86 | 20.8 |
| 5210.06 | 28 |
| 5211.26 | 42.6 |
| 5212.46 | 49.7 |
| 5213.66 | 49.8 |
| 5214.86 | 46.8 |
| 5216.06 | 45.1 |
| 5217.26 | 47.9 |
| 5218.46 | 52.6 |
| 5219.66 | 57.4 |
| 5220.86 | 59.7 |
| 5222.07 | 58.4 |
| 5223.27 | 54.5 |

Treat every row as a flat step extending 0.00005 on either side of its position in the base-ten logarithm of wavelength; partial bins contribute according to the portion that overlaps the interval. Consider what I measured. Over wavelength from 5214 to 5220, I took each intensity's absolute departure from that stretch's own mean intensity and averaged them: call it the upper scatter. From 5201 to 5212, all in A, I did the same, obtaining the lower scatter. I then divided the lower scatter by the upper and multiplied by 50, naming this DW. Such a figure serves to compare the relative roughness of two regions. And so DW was 79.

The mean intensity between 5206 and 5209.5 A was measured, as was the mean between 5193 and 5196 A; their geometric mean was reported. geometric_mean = 28.6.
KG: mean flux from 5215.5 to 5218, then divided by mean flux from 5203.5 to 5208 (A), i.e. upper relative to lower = 1.77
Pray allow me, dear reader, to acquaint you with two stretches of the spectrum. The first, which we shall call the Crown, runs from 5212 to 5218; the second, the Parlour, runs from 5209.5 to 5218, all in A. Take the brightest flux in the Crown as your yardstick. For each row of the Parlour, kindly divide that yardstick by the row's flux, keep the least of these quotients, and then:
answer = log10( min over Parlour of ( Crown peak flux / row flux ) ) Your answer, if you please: 0.00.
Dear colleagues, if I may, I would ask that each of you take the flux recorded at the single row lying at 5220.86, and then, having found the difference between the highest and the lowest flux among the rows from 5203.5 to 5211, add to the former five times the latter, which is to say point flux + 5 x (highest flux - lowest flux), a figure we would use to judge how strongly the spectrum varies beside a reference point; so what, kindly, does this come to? 113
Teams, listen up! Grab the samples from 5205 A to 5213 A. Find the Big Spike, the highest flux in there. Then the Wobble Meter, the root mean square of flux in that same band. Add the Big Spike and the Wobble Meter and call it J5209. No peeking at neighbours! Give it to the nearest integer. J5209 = 82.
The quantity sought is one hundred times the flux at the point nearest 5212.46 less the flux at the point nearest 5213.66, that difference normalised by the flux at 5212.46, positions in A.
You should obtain 0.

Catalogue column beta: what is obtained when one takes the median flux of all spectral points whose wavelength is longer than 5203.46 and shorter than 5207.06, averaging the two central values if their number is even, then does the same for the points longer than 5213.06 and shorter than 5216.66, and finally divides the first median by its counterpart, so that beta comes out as 0.58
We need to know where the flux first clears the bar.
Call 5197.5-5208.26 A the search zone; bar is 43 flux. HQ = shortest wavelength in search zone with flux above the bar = 5198.07 A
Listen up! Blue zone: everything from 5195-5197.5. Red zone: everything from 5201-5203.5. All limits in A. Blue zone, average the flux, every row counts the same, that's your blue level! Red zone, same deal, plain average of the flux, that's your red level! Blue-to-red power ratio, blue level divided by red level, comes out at 1.08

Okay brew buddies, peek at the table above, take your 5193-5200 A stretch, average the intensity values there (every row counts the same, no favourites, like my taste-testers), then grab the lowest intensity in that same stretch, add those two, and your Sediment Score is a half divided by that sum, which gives 0.0068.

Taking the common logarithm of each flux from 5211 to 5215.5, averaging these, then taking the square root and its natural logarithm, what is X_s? 0.26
